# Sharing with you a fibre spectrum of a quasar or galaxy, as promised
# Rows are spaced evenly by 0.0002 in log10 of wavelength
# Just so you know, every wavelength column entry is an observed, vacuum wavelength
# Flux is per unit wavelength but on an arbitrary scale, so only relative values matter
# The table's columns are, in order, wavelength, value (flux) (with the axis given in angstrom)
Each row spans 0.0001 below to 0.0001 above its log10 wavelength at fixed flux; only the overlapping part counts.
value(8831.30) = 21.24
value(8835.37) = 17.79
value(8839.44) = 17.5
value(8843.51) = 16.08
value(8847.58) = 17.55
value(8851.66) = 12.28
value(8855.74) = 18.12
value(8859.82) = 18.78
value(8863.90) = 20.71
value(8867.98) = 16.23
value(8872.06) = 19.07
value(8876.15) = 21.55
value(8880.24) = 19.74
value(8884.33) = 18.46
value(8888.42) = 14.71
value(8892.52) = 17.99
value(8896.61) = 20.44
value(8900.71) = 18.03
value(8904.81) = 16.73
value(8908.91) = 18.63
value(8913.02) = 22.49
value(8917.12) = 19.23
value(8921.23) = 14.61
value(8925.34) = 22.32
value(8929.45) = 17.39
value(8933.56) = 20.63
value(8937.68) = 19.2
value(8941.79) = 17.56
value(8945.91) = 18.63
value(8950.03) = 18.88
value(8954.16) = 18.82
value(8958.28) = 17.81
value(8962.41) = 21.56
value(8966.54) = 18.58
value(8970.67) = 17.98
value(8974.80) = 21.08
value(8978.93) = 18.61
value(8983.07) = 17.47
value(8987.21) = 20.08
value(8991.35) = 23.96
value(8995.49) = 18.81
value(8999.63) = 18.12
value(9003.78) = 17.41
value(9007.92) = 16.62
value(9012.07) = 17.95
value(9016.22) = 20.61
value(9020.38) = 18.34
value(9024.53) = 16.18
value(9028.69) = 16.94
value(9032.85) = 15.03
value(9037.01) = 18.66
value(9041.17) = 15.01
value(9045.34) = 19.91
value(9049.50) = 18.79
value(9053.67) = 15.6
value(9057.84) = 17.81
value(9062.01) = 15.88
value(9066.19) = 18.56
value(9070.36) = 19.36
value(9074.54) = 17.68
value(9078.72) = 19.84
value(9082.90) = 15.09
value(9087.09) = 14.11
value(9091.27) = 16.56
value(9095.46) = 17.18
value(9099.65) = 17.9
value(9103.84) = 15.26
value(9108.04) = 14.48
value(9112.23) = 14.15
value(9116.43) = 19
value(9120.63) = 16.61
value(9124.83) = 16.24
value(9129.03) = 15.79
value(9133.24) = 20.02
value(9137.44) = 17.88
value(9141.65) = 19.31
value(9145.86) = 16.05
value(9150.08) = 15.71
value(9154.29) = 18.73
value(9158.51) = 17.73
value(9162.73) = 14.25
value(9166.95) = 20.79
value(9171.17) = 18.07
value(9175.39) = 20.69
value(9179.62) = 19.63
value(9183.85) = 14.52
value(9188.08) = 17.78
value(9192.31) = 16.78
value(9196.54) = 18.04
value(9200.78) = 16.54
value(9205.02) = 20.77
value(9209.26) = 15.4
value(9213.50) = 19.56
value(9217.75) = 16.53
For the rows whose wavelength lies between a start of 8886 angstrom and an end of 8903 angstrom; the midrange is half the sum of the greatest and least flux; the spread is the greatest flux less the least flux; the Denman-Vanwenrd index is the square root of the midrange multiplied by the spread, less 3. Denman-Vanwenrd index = 7.0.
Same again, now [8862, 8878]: 7.0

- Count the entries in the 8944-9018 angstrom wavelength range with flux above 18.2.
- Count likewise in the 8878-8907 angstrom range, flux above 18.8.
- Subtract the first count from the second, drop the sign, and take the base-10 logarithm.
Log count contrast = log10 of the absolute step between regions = 1.0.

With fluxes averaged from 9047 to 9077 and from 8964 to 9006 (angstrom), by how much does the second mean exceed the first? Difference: 1.5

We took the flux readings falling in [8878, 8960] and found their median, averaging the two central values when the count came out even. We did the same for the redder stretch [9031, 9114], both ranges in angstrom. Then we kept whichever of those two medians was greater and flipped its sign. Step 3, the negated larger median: -18.6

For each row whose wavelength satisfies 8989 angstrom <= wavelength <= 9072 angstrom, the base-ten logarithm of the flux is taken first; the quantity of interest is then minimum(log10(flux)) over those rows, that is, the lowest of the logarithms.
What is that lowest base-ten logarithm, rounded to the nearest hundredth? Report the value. 1.18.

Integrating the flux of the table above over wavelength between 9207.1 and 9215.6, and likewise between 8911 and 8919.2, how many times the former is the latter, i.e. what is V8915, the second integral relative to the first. 1.15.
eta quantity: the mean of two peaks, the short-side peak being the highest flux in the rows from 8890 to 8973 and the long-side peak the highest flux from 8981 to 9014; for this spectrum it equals 23.2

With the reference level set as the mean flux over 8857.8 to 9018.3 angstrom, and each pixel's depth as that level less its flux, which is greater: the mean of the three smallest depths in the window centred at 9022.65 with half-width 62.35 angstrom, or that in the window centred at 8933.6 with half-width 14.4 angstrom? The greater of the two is -1.8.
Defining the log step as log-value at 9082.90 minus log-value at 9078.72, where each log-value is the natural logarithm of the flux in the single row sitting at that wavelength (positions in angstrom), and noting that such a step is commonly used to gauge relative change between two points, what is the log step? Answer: -0.27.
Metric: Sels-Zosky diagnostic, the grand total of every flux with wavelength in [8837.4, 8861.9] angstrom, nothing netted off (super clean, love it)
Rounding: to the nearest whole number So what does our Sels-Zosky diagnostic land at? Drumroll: 100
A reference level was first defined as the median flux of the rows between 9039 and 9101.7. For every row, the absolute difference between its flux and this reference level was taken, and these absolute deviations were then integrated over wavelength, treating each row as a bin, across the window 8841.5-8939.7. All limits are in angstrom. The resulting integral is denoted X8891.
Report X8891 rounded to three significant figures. 198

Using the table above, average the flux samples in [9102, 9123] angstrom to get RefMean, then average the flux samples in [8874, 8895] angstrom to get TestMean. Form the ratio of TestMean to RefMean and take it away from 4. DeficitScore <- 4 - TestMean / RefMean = 2.84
